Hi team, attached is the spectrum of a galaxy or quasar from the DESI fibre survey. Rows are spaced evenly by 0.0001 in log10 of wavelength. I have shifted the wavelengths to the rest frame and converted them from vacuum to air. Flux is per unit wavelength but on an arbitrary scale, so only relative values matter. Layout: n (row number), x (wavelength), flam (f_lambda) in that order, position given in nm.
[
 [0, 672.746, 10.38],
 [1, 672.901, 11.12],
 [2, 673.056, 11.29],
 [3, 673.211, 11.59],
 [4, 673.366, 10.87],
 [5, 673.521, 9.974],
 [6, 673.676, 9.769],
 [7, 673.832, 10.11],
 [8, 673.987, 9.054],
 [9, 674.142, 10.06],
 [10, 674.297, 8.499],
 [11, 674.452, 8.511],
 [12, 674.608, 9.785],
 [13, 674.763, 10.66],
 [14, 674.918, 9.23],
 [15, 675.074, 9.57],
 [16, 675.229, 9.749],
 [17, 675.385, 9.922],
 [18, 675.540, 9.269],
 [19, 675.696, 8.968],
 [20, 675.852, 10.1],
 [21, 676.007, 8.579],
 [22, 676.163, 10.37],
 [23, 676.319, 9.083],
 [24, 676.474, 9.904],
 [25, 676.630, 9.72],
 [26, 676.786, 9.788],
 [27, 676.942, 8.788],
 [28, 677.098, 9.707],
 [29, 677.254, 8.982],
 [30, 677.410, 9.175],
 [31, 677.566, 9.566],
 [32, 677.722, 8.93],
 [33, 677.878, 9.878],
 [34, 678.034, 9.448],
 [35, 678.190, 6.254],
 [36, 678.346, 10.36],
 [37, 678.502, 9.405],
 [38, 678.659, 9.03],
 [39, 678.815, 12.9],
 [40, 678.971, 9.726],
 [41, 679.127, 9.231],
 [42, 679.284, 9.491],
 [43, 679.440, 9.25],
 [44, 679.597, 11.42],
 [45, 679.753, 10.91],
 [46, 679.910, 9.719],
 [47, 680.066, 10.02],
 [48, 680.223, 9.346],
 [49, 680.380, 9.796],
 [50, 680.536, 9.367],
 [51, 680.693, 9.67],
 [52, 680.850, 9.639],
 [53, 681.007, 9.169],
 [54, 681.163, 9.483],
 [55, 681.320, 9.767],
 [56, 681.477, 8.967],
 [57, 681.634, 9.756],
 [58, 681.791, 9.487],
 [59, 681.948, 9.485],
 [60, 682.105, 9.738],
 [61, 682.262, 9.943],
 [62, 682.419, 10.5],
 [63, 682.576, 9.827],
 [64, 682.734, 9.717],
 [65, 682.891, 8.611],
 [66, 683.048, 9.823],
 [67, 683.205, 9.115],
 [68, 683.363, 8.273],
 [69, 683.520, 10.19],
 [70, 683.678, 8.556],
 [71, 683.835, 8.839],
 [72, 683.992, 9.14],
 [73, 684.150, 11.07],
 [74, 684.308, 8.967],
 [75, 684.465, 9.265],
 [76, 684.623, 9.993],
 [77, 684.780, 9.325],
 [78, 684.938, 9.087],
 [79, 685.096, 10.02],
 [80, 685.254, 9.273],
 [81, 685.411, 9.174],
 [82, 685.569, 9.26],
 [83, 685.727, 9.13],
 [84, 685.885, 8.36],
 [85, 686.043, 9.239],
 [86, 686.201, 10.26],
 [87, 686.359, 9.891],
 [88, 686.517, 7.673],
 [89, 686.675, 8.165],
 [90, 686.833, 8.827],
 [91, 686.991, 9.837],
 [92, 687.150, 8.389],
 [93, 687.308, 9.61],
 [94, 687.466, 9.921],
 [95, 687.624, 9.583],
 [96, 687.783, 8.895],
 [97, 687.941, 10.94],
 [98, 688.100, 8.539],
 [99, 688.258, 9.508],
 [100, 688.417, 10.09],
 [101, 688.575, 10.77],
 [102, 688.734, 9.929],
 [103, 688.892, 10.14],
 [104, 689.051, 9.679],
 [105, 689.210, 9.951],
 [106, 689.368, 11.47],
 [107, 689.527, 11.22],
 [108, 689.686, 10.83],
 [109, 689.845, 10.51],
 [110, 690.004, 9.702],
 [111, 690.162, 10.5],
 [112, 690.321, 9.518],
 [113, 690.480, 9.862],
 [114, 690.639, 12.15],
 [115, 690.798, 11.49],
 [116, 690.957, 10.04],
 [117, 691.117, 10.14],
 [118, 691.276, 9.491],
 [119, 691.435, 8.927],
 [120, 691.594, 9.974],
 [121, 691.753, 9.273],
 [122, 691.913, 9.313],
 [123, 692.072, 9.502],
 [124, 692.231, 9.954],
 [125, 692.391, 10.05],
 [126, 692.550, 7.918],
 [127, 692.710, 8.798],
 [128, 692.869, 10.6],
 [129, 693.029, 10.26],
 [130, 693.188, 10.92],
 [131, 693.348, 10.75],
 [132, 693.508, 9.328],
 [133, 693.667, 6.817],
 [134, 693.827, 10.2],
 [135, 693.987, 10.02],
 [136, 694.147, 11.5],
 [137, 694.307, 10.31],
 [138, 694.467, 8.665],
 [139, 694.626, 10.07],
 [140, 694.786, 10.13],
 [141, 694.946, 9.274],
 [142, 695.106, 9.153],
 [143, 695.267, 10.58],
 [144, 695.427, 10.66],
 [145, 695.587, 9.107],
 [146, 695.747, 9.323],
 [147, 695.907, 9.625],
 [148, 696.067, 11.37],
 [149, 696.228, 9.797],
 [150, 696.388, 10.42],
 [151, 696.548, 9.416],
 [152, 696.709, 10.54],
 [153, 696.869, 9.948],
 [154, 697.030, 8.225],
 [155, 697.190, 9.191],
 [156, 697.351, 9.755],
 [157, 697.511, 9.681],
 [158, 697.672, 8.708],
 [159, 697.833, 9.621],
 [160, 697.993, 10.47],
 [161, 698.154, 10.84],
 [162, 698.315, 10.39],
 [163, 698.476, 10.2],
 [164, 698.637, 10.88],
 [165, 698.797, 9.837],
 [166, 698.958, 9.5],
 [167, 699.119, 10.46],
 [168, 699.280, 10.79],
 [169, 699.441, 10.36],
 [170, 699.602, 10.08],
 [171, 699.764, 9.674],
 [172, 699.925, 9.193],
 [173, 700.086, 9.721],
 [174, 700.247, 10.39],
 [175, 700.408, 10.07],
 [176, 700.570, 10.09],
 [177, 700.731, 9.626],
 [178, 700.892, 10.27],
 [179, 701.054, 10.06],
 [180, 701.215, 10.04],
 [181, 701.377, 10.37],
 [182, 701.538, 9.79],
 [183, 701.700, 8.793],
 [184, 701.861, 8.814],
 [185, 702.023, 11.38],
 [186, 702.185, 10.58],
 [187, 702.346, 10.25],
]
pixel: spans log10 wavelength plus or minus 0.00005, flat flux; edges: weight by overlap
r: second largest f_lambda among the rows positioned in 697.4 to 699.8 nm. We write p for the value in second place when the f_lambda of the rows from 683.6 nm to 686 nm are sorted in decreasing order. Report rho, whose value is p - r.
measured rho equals -0.8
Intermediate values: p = 10.02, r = 10.84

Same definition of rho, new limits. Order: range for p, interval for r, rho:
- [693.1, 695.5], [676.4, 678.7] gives 1.0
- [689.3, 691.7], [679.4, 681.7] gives 0.6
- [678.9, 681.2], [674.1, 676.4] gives 0.5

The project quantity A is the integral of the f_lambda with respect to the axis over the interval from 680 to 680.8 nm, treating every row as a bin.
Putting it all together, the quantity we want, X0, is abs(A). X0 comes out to 7.70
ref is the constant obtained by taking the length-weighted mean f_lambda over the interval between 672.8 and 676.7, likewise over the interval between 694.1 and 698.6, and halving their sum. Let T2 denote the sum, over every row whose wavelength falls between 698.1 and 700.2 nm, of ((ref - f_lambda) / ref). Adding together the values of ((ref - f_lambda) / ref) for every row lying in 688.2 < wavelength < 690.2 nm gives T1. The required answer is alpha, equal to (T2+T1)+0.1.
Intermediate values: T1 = -0.6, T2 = -0.38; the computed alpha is -0.90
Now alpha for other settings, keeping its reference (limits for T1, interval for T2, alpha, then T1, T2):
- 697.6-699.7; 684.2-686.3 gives 0.39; -0.4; 0.69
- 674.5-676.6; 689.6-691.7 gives -0.10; 0.3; -0.50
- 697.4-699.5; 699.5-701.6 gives -0.38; -0.4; -0.12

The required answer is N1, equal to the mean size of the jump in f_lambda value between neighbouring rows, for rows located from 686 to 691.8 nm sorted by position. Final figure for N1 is 0.9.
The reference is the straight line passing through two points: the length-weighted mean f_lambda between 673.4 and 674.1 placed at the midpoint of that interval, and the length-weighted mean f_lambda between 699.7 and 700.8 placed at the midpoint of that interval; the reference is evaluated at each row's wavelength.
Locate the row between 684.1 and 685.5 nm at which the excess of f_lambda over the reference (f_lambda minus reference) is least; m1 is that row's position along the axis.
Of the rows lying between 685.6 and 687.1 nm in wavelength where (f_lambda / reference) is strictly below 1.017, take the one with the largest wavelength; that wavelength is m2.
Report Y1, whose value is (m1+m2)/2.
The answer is 685.65 nm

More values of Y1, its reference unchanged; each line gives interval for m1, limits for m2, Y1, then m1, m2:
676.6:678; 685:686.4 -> 681.65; 676.942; 686.359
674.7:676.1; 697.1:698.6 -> 686.92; 676.007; 697.833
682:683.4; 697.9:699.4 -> 691.16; 683.363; 698.958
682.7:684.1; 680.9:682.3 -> 682.81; 683.363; 682.262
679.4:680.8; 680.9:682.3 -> 680.85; 679.440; 682.262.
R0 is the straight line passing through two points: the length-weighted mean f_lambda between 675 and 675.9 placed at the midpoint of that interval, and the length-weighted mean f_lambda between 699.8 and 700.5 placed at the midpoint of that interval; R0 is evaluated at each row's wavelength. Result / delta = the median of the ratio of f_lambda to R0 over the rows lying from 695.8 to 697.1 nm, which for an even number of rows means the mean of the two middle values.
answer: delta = 1.01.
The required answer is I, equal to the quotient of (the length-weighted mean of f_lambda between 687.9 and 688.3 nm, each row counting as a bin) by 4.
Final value 2.39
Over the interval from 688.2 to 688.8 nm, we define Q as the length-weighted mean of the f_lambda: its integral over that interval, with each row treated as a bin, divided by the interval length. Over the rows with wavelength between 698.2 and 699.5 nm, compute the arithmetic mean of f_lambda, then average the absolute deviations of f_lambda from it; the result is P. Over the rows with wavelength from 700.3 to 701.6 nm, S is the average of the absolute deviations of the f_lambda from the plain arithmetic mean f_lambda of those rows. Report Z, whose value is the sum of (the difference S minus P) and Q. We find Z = 9.9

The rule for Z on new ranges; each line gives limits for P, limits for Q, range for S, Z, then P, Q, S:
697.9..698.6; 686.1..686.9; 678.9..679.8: 9.6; 0.18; 9.0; 0.77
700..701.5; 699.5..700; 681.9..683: 9.9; 0.19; 9.7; 0.37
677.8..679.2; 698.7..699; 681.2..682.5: 9.1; 1.01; 9.8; 0.29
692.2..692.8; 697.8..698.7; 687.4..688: 10.2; 0.82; 10.4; 0.60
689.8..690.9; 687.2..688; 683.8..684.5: 9.6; 0.74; 9.7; 0.65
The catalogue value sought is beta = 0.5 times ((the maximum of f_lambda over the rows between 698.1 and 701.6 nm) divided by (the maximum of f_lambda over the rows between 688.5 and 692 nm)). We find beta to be 0.448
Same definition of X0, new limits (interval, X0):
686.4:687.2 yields 6.92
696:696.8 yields 8.23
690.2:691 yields 8.51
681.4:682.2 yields 7.60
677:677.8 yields 7.41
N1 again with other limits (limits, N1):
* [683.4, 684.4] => 1.3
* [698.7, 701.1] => 0.4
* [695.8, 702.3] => 0.7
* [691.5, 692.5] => 0.3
